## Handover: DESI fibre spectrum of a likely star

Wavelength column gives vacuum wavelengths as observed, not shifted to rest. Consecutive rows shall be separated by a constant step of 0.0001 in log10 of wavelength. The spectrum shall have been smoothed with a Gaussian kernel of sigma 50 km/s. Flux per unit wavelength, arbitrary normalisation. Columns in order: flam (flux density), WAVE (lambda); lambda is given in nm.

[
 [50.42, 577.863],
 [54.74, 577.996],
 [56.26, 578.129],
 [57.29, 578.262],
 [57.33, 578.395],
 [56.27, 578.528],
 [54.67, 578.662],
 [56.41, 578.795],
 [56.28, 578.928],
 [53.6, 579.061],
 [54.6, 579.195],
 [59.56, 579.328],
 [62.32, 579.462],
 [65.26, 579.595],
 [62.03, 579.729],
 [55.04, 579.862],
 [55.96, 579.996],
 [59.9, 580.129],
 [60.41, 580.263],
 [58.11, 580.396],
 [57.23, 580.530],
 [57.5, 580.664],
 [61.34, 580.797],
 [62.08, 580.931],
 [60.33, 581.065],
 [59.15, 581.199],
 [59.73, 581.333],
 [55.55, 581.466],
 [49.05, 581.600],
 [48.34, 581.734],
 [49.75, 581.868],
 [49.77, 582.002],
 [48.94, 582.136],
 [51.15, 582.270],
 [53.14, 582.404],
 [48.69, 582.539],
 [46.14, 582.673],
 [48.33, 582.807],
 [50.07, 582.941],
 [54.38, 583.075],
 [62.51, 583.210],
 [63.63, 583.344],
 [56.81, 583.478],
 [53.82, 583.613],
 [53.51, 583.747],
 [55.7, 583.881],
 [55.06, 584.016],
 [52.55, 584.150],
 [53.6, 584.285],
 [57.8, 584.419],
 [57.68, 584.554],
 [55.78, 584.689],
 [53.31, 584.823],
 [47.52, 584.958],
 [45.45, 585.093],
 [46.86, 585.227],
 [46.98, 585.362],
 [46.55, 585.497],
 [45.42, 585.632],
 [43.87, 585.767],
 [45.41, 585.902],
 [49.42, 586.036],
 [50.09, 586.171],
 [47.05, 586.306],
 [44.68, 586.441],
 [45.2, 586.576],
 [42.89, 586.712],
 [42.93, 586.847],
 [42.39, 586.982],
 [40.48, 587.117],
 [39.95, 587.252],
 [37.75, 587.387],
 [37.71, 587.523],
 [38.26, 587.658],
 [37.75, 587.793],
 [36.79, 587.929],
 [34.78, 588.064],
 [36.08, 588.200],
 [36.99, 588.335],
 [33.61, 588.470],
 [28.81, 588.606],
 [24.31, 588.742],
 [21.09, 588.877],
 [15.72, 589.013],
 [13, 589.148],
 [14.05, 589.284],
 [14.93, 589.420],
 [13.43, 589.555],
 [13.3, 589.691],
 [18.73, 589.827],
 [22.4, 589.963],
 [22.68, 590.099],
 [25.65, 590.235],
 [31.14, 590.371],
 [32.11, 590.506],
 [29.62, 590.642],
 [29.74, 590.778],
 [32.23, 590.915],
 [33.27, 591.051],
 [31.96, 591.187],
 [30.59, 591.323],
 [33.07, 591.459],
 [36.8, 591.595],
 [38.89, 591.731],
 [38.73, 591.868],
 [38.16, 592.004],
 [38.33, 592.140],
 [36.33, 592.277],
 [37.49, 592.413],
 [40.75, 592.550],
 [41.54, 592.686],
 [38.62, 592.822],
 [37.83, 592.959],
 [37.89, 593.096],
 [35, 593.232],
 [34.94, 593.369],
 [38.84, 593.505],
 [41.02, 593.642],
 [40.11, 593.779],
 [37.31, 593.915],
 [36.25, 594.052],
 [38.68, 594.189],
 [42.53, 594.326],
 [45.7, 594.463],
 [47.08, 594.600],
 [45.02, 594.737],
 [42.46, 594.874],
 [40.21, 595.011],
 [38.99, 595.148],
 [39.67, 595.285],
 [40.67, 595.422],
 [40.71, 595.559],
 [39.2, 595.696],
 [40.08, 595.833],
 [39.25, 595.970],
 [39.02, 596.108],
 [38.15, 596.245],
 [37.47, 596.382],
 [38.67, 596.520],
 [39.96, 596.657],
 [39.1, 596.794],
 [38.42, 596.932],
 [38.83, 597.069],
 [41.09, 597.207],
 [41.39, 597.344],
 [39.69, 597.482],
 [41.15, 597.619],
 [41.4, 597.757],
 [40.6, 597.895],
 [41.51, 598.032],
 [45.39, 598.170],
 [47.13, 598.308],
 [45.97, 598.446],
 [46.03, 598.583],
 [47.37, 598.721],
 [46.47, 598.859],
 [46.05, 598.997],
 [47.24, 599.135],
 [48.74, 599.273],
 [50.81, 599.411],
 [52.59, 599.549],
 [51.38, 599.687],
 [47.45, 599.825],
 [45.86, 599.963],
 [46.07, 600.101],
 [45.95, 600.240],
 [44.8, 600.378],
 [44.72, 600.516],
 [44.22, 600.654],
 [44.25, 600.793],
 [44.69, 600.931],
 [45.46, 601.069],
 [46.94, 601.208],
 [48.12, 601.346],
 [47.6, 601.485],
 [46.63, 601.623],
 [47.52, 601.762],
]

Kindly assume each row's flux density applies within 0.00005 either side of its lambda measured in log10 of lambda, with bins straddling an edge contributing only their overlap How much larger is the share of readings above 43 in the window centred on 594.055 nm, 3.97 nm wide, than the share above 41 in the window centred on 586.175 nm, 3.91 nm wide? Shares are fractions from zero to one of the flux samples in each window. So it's -0.62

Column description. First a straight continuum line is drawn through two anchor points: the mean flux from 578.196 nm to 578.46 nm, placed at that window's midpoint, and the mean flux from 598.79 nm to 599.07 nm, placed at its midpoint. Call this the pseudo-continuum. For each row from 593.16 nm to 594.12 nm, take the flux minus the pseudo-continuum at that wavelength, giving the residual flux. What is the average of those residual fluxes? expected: -11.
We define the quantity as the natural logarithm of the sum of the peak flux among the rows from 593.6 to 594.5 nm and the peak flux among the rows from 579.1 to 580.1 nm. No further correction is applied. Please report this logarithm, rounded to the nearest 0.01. 4.71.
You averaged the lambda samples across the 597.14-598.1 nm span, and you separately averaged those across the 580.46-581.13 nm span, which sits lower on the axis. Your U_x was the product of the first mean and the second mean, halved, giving 1223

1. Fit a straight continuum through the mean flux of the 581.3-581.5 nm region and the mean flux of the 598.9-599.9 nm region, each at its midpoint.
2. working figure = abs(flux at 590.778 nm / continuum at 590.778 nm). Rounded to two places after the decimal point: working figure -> 0.56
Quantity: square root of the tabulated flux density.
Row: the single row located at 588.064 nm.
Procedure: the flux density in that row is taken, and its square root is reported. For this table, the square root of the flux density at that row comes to 5.9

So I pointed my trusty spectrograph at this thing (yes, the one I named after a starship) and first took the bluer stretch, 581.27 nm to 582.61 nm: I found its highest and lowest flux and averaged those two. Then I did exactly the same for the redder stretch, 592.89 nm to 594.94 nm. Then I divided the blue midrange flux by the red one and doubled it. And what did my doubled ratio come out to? 2.6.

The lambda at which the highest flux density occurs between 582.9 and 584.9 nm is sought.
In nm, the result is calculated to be 583.344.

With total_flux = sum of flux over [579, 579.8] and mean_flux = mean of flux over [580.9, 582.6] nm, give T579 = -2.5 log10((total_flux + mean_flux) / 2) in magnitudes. -5.78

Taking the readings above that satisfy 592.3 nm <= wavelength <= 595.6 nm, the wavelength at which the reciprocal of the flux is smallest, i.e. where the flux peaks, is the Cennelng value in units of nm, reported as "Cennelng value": 594.600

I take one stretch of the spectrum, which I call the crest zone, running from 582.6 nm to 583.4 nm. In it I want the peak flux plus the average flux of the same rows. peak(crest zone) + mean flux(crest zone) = 118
